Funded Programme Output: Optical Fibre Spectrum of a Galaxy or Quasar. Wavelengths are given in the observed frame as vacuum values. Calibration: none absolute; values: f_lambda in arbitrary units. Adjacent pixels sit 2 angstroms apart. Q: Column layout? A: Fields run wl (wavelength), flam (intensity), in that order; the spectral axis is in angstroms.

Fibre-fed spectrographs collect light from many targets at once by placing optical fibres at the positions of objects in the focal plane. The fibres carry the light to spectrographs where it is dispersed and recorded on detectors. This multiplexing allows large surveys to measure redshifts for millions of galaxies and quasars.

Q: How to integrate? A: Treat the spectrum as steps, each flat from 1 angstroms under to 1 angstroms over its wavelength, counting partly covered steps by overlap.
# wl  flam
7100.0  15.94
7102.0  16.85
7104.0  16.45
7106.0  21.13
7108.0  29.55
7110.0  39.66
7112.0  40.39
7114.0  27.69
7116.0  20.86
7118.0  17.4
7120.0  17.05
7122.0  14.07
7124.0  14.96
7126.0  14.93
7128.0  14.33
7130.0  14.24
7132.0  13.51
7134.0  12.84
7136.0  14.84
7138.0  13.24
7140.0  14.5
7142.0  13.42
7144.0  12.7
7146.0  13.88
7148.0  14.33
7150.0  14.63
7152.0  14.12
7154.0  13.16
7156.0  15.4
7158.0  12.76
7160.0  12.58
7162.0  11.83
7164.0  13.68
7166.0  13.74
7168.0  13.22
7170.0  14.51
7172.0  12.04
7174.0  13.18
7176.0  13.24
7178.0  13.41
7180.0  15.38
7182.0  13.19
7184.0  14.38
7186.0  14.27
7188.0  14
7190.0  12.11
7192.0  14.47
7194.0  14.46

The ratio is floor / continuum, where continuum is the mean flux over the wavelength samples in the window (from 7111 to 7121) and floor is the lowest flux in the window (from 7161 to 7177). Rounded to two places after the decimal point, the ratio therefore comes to 0.48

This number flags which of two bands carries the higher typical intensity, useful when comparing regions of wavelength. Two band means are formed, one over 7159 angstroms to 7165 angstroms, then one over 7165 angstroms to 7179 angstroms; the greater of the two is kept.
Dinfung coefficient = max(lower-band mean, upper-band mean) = 13.3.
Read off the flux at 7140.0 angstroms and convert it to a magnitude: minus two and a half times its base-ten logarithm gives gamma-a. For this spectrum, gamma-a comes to -2.90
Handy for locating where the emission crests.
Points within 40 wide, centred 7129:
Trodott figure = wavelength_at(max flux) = 7112.0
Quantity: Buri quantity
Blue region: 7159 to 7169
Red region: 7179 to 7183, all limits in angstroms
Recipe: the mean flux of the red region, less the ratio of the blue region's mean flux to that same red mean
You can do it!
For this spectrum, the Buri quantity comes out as 13.4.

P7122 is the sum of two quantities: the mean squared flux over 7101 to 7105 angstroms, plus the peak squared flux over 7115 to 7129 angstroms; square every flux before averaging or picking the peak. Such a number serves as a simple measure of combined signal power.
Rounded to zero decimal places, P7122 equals 712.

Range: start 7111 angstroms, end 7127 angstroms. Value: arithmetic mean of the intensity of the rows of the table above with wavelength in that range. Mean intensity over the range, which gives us 20.9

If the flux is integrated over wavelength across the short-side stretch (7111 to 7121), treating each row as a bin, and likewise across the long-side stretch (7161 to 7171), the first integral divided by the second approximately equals 1.8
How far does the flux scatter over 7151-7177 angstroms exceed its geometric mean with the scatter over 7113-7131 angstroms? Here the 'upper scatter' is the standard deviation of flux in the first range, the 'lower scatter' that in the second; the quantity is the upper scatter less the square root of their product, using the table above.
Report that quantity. -1.1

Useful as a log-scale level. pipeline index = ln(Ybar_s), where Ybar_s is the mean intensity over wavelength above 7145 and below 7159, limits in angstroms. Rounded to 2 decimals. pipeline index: 2.64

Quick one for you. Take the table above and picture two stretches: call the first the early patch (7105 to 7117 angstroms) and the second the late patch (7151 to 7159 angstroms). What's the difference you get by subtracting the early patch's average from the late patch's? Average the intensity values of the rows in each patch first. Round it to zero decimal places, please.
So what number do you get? -16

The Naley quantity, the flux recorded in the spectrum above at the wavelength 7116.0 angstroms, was 20.86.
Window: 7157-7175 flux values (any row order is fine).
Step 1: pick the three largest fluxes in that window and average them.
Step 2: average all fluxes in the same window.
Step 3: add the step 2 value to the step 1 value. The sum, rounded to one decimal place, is 27.0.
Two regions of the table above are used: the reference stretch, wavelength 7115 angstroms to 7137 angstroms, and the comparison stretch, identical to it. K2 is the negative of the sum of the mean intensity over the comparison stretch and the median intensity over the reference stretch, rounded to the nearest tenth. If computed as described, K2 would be -30.2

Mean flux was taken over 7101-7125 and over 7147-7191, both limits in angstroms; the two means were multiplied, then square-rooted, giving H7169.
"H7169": 18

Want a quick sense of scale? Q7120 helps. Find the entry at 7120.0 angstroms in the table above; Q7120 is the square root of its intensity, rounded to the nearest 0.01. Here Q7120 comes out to 4.13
